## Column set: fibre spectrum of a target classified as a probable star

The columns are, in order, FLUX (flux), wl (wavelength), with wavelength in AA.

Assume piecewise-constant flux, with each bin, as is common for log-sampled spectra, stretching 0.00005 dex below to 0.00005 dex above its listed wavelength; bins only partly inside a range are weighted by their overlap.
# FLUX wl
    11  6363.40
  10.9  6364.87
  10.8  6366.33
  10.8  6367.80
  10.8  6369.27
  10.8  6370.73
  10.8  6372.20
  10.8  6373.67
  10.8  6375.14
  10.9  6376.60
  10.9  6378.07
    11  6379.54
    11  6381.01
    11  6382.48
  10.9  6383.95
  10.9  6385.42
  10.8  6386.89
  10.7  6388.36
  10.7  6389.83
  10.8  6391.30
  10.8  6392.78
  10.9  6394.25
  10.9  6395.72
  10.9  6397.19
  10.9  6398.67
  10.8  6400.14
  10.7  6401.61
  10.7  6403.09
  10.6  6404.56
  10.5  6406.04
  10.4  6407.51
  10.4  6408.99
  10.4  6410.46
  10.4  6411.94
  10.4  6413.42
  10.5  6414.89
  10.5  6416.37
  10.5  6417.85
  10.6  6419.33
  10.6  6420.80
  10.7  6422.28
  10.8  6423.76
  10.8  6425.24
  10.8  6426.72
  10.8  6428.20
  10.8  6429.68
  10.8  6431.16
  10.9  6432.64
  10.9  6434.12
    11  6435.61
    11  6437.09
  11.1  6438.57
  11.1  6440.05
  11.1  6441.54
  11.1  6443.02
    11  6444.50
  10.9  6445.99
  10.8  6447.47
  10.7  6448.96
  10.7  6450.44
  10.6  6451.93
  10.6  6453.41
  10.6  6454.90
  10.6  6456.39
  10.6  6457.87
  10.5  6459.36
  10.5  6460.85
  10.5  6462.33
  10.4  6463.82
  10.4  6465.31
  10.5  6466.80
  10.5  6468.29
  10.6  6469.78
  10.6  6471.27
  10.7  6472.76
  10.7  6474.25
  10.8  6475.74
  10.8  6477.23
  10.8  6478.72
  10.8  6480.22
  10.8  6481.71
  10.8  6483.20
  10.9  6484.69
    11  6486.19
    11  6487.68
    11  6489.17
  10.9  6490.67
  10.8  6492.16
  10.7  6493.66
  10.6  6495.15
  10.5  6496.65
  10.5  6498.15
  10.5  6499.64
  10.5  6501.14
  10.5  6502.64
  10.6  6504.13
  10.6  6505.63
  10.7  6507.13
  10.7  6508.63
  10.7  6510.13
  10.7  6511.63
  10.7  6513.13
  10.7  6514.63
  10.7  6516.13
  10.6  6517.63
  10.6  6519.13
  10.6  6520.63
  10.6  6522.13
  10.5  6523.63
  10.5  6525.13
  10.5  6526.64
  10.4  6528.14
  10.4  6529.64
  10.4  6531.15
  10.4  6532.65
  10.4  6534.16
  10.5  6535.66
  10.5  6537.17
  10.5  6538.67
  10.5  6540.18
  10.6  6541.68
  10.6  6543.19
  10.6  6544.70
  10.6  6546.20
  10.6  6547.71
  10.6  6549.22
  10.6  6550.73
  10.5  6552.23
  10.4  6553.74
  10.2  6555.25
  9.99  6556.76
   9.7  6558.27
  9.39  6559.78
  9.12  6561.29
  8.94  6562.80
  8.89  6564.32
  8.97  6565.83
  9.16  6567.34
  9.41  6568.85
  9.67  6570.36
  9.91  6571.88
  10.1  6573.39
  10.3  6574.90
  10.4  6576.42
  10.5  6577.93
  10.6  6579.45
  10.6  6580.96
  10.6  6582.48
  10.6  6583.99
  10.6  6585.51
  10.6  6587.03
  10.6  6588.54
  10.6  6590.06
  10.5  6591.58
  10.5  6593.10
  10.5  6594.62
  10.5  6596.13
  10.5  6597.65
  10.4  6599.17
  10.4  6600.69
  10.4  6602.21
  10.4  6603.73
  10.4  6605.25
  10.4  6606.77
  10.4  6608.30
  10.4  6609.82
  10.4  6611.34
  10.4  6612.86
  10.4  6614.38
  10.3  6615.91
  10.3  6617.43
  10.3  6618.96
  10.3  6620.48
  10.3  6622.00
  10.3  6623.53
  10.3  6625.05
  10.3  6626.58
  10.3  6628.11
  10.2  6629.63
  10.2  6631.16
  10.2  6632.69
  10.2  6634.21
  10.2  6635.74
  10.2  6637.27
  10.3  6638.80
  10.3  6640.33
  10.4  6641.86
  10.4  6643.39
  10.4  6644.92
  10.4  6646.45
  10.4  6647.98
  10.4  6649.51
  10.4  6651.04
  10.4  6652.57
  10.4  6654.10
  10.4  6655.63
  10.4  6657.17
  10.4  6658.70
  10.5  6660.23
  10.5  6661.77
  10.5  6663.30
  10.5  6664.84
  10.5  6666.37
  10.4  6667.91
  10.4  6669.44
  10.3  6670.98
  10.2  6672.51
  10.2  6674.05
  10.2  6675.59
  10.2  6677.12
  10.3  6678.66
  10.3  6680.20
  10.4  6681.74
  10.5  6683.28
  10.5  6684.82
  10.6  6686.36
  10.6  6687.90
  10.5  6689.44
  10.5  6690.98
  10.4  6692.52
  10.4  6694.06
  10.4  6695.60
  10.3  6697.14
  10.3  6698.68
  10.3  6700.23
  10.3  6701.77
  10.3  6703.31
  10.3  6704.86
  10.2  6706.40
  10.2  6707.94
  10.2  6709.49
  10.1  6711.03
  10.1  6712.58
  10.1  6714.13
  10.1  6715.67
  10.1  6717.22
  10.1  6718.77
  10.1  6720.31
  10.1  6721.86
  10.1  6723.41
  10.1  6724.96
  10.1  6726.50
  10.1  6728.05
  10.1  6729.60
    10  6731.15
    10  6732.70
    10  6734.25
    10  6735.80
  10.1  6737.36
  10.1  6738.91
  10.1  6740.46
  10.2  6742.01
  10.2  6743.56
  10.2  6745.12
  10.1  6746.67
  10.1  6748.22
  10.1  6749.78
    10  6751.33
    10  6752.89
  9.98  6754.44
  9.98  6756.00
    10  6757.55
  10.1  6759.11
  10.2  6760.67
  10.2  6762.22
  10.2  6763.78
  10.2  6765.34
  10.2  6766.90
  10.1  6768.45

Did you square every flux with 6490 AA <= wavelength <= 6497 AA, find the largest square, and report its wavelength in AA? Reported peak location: 6490.67 AA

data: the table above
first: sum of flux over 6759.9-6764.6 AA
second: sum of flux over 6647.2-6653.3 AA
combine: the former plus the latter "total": 72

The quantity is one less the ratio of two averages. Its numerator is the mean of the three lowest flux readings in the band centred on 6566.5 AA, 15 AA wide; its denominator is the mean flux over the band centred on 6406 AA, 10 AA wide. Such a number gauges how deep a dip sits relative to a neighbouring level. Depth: 0.152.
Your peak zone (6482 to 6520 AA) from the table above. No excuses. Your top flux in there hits 11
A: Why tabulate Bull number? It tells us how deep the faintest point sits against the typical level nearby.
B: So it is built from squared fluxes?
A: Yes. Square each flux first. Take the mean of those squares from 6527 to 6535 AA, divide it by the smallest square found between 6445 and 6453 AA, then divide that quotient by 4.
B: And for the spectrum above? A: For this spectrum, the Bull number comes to 0.241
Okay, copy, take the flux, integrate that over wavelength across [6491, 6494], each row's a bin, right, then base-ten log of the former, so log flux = 1.51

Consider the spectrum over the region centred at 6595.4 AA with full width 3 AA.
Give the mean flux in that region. 10.5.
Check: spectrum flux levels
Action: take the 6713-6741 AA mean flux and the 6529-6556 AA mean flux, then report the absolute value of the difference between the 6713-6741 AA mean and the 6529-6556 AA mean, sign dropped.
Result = 0.417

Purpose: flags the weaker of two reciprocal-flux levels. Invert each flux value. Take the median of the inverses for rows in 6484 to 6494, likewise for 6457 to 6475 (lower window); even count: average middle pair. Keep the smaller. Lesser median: 0.0917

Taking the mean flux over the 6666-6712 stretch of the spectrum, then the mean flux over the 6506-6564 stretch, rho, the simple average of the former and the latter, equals 10.4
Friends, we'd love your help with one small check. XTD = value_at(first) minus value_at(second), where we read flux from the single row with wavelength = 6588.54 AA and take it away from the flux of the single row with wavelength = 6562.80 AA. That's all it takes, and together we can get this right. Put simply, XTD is -1.7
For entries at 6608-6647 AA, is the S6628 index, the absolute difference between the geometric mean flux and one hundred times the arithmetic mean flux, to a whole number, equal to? 1021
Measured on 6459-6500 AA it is 1058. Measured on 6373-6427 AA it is 1061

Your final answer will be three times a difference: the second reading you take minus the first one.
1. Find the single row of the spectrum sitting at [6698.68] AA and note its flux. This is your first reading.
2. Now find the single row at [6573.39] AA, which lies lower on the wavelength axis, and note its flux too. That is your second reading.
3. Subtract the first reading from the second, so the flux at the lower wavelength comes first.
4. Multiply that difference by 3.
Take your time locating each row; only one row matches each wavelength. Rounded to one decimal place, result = -0.6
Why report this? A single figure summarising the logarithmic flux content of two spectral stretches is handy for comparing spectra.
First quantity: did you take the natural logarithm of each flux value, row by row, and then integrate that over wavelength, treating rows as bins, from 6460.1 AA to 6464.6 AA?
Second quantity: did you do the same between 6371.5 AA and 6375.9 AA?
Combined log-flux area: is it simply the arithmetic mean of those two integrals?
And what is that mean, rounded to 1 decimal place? 10.5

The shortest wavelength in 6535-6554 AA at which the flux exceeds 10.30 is 6535.66 AA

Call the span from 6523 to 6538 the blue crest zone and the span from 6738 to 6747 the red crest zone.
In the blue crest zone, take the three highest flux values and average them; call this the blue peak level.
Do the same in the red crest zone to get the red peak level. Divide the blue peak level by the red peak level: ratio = 1.03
